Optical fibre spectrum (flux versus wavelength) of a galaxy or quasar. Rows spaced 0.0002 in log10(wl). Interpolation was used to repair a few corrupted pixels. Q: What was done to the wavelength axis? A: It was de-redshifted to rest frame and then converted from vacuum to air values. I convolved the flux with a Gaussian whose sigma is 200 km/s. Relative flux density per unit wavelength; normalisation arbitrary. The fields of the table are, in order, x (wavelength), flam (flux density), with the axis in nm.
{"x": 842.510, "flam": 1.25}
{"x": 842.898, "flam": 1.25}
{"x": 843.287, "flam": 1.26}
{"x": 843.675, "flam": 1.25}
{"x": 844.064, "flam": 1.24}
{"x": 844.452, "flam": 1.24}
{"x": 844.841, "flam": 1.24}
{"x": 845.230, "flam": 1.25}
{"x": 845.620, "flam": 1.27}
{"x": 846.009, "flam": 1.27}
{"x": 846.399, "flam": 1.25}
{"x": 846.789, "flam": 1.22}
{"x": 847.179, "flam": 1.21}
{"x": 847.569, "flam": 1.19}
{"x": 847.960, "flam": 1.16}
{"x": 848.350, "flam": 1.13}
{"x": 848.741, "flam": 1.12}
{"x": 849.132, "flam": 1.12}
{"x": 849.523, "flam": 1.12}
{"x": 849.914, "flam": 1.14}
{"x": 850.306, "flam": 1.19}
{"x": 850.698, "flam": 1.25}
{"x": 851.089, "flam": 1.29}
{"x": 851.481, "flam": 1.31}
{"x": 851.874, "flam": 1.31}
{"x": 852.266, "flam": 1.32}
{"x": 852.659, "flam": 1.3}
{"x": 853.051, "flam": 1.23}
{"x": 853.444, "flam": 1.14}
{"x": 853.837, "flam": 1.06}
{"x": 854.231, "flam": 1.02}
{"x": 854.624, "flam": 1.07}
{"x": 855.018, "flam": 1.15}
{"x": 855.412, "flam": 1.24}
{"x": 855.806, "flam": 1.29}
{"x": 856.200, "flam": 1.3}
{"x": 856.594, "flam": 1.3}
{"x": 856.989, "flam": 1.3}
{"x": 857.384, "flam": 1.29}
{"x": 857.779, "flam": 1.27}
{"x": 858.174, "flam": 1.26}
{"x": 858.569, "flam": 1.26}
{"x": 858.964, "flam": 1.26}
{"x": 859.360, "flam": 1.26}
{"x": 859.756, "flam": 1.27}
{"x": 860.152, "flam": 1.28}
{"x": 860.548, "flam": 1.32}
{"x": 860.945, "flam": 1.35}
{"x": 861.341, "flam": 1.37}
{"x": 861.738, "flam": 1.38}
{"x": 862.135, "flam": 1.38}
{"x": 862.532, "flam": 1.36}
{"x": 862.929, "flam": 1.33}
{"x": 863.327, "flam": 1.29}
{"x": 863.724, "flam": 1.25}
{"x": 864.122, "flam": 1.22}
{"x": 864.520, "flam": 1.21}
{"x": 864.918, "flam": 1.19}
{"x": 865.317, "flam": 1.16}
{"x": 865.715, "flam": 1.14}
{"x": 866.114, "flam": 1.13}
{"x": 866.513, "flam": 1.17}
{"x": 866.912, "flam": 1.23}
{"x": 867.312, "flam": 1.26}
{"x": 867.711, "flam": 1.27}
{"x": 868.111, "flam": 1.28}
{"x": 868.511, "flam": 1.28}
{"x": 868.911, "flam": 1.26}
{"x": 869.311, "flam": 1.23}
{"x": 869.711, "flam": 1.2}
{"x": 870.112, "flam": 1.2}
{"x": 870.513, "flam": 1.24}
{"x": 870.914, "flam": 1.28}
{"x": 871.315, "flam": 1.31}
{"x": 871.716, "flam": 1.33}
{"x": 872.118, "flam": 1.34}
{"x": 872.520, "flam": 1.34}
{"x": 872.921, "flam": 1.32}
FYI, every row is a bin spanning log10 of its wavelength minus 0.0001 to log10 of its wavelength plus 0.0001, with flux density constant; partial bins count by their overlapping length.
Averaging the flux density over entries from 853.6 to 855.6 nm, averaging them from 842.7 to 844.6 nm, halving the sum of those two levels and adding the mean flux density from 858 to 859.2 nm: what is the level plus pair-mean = 2.44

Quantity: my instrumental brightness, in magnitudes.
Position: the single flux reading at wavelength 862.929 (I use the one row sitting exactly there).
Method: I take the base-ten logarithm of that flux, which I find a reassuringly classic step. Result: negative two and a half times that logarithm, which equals -0.31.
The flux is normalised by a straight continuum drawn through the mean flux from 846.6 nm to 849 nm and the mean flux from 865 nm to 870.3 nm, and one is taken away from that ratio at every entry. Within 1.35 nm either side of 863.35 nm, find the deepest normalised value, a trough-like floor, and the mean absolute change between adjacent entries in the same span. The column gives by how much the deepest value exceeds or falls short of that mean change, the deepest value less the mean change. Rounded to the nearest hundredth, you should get -0.02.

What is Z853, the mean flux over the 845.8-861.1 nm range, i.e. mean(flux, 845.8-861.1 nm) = 1.23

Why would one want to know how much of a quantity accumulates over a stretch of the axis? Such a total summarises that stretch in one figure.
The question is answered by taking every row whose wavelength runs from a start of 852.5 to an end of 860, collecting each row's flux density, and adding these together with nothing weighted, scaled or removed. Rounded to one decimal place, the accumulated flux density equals 23.3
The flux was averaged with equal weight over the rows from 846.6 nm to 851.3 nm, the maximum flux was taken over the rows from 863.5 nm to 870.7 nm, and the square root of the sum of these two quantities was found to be 1.57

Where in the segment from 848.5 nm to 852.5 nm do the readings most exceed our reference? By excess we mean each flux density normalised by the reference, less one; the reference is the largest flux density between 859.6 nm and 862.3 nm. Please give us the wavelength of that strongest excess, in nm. 852.266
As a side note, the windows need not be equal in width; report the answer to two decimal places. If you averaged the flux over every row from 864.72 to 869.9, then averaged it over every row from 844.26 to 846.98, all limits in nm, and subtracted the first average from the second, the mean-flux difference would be 0.03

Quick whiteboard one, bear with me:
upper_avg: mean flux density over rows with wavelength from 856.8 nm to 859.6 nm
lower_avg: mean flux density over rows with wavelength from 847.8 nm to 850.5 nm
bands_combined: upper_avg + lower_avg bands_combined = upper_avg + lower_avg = 2.41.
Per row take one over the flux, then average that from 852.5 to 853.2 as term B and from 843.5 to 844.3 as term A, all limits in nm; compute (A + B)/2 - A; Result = -0.01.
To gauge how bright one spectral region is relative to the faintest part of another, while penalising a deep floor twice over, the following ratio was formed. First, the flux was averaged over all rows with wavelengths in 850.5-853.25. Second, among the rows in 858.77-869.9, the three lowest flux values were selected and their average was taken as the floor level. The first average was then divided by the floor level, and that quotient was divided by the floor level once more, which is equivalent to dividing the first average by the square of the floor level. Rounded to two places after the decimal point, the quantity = 0.98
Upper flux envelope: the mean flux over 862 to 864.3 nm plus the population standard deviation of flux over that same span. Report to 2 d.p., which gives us 1.36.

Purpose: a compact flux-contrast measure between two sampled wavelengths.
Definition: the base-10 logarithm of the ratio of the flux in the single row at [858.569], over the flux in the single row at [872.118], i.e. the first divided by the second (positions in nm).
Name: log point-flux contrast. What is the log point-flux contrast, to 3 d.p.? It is -0.027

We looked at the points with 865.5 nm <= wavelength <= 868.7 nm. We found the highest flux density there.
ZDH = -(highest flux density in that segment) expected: -1.28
